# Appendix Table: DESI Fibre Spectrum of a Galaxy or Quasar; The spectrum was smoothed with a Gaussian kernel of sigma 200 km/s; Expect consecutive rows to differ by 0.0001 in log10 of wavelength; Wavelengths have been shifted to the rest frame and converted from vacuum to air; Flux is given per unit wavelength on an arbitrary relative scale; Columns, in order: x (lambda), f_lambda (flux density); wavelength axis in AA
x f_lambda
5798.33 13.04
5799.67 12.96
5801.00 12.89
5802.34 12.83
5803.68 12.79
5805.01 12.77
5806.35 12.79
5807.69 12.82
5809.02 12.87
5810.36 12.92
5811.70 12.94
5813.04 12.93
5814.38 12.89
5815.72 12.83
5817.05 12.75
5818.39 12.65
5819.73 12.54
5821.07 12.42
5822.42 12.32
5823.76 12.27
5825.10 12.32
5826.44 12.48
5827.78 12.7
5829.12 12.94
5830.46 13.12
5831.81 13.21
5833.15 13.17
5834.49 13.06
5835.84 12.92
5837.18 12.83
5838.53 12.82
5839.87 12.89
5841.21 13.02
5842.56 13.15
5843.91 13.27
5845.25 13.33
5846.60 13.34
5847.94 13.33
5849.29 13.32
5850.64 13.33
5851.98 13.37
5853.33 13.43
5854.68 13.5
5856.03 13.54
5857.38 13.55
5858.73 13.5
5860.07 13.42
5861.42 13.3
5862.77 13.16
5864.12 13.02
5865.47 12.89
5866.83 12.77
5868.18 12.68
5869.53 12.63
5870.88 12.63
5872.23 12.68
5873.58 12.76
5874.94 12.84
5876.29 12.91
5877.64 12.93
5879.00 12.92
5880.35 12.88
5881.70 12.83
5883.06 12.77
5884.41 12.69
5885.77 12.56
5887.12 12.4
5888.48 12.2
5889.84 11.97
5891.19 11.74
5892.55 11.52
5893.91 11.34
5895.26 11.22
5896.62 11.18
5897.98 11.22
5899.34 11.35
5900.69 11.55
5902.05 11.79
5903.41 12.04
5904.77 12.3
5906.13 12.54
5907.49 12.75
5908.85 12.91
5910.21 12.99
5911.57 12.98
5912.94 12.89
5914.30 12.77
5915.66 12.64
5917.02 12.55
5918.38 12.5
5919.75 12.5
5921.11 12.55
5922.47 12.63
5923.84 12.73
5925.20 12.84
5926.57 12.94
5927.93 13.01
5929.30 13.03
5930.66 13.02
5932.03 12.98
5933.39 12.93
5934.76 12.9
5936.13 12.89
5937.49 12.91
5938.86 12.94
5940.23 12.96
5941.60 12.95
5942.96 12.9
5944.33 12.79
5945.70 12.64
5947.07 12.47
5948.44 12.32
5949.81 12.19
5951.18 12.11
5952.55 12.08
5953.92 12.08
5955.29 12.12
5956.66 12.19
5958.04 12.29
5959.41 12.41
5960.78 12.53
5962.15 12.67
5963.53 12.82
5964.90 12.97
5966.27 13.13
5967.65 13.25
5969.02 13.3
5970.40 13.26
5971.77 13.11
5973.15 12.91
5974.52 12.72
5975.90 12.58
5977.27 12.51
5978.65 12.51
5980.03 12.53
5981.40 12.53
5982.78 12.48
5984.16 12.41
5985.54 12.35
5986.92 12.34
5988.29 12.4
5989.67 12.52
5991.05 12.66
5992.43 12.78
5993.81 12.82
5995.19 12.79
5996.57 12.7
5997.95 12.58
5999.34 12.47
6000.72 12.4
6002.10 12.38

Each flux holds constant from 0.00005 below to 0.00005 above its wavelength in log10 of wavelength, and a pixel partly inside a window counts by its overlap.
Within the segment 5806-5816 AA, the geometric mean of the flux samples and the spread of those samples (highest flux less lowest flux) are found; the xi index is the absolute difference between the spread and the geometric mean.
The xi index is 12.7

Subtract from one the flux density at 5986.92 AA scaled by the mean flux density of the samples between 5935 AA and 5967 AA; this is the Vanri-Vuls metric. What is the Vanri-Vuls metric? 0.019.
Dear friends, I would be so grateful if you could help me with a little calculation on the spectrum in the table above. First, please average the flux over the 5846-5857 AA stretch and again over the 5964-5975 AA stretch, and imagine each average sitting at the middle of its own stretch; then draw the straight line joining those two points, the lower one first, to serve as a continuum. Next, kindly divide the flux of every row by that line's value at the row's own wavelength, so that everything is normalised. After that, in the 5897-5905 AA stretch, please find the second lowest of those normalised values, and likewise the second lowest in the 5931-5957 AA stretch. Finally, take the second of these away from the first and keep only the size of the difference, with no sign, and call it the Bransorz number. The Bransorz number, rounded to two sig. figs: 0.065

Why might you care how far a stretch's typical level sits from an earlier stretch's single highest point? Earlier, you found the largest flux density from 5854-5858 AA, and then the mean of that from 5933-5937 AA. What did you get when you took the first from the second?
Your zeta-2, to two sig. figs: -0.64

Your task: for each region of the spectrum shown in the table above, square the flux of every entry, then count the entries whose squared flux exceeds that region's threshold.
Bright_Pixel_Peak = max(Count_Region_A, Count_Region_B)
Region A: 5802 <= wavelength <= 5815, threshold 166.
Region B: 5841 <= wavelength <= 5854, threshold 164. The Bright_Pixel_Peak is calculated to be 10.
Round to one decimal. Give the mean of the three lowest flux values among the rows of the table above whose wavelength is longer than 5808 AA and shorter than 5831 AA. 12.3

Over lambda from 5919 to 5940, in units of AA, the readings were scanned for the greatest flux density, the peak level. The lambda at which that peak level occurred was 5929.30 AA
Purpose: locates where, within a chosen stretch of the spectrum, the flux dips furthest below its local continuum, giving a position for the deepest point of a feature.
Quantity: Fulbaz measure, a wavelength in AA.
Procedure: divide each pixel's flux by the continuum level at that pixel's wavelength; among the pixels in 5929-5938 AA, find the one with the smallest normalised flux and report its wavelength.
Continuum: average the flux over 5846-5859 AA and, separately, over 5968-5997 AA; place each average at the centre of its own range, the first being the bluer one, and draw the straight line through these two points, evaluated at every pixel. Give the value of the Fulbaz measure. 5936.13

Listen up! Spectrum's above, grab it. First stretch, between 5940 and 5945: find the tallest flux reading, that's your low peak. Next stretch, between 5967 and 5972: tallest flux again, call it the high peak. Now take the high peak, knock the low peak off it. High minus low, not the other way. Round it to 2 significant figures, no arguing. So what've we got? 0.34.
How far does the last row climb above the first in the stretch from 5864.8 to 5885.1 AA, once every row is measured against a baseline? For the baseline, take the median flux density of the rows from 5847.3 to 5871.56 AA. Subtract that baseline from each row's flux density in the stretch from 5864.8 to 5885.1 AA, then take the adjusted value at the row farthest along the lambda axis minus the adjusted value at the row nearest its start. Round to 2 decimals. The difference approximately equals -0.20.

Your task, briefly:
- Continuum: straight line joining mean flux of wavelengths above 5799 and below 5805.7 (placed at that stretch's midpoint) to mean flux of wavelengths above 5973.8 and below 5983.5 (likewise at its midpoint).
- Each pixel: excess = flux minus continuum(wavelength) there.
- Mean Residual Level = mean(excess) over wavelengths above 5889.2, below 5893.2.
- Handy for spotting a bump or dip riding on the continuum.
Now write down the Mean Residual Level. -1.0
